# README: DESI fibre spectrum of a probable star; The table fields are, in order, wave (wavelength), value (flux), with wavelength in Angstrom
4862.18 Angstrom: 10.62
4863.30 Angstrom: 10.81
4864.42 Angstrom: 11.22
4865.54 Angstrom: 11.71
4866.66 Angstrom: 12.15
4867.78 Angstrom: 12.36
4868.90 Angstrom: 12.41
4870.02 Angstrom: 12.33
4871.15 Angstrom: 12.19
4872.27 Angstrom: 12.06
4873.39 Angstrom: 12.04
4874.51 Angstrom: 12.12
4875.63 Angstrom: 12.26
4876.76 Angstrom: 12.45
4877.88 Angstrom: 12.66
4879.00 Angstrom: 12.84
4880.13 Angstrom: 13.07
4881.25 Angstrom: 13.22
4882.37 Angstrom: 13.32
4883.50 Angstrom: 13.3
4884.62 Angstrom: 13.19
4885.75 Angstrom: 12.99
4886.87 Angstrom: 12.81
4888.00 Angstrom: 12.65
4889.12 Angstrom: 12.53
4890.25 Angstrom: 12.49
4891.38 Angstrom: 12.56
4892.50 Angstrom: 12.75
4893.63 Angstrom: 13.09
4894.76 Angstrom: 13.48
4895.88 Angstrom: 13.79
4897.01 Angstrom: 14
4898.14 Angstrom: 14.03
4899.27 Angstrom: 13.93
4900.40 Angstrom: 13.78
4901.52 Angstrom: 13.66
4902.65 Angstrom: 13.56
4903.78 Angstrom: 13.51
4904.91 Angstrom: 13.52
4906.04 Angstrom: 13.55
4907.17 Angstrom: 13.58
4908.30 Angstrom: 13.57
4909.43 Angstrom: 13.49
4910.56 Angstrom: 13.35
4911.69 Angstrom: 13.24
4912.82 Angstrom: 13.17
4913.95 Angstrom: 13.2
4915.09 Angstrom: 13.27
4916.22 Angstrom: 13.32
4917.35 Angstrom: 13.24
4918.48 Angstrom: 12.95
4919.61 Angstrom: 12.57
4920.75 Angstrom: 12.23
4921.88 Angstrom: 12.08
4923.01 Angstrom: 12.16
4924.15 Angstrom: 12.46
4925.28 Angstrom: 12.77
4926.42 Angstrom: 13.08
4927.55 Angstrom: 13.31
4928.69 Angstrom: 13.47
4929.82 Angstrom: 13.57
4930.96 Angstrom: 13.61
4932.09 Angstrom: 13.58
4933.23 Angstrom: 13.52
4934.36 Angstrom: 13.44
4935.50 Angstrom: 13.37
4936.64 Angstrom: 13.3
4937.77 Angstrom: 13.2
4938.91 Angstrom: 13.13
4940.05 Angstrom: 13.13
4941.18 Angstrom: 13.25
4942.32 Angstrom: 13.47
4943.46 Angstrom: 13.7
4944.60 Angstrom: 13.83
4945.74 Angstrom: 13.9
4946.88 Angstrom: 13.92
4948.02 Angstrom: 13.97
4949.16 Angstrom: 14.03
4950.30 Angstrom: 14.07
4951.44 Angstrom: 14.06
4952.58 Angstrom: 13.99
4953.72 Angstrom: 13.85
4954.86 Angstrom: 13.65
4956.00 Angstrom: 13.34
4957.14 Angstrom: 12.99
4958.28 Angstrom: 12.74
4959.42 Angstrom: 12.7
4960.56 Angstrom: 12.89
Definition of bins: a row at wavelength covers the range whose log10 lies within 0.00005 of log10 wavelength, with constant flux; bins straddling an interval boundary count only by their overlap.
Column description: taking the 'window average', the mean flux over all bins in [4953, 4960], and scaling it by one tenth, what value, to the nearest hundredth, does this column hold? 1.32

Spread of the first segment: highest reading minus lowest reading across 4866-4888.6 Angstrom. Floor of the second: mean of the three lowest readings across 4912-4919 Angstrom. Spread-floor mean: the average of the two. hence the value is 7.19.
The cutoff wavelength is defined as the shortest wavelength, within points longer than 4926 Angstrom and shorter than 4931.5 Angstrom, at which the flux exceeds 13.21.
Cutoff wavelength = 4927.55 Angstrom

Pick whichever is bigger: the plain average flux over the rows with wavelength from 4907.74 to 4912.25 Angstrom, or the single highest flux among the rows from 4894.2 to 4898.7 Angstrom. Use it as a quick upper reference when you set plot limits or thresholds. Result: 14.0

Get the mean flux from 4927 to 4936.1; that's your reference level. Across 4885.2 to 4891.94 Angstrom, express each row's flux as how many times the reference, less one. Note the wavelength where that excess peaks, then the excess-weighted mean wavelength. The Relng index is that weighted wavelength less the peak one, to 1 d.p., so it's 3.2 Angstrom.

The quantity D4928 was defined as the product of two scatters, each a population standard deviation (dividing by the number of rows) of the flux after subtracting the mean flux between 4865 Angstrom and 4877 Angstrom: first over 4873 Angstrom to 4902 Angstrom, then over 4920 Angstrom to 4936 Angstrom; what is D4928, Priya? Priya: 0.32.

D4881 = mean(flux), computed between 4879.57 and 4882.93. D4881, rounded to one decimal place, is 13.2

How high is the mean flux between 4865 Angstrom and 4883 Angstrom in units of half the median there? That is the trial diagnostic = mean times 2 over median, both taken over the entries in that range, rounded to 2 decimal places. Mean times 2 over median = 2.02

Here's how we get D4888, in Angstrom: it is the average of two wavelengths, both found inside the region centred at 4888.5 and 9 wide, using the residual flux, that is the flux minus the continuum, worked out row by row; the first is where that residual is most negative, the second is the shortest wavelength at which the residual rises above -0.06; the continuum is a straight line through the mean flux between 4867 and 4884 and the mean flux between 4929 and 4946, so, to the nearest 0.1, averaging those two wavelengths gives 4887.4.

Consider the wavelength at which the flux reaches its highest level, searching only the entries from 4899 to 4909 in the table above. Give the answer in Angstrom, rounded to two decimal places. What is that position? 4899.27 Angstrom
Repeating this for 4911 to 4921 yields 4916.22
